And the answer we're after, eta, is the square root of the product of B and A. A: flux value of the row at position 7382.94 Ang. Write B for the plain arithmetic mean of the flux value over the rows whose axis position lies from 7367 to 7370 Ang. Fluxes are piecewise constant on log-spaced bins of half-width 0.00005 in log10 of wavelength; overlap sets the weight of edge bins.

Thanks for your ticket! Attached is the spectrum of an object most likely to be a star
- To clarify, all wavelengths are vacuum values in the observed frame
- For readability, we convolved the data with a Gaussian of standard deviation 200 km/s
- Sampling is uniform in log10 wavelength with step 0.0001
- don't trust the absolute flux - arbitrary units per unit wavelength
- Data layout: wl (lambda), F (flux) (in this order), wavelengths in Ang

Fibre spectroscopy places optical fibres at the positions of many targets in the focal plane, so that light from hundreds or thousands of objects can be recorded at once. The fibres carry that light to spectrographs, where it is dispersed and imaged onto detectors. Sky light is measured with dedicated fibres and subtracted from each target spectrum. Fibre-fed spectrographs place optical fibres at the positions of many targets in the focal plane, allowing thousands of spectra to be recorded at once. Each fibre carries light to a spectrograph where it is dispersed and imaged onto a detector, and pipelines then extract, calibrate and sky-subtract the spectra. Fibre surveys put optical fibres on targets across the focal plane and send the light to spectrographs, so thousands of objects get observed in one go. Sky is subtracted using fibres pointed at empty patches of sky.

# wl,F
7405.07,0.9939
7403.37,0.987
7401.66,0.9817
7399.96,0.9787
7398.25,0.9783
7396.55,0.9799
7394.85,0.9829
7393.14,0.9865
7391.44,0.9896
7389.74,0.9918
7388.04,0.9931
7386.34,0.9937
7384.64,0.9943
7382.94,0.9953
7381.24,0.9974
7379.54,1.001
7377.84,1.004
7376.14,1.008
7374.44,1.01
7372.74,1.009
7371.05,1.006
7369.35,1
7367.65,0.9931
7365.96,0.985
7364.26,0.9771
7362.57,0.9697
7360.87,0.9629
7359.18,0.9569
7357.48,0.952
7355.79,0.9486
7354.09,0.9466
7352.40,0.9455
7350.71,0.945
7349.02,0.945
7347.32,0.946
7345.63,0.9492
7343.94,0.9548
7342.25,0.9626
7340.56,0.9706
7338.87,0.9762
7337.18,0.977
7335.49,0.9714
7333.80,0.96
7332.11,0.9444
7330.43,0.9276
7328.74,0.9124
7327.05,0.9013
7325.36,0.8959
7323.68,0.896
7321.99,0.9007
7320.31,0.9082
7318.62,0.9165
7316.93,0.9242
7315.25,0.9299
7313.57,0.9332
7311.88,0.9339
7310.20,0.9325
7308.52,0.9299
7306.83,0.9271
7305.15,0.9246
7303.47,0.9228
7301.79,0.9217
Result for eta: 1.00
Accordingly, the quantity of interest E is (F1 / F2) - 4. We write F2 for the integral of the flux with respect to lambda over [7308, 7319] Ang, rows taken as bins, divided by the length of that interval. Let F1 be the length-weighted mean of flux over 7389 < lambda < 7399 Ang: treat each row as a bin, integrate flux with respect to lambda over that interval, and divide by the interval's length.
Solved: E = -2.94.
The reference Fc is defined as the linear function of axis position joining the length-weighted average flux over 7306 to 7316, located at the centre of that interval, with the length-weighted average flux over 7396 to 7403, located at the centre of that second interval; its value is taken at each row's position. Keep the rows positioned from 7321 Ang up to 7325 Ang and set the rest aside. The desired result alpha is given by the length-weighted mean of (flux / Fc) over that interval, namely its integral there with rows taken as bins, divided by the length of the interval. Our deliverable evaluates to 0.96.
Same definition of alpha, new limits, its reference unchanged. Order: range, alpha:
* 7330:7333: 1.00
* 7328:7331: 0.98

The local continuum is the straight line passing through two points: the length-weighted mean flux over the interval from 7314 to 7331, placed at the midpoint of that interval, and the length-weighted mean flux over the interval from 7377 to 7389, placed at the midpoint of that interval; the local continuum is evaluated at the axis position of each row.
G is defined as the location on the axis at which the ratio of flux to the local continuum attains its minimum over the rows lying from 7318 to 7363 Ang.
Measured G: 7325.36 Ang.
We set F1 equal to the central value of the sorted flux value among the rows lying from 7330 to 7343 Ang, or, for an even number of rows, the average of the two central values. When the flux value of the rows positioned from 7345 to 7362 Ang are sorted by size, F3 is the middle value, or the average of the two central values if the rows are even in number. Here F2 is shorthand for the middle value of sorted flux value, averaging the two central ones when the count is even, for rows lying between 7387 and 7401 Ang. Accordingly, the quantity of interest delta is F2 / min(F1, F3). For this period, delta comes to 1.04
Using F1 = 0.97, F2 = 0.98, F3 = 0.95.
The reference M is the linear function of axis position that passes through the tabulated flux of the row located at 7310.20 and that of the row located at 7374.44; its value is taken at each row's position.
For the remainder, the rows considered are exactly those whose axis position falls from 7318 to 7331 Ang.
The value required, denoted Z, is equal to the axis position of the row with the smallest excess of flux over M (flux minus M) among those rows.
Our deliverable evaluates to 7325.36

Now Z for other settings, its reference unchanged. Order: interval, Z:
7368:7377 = 7376.14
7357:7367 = 7357.48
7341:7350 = 7349.02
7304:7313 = 7305.15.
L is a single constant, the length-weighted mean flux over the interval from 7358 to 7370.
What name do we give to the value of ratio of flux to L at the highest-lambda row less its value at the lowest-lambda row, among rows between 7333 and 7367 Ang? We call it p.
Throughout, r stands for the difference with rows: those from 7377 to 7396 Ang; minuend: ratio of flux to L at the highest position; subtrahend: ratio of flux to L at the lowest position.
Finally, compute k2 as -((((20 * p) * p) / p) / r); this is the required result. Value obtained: 24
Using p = 0.0256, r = -0.022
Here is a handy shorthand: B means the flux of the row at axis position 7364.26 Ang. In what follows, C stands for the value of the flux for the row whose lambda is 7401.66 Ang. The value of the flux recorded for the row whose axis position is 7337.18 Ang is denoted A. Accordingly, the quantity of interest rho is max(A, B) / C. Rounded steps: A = 0.977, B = 0.9771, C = 0.9817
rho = 1.00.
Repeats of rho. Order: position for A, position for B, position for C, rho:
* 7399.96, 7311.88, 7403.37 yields 0.99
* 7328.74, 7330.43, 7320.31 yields 1.02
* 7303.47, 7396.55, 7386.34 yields 0.99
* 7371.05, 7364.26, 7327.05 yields 1.12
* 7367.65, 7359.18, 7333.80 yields 1.03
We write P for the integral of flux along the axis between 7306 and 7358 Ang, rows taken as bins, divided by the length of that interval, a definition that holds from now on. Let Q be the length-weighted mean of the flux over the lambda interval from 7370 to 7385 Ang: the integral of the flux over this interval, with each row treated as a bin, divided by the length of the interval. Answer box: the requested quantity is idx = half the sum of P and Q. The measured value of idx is 0.970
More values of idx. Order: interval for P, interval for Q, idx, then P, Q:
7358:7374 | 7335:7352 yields 0.972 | 0.98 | 0.96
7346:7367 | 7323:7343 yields 0.949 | 0.96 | 0.94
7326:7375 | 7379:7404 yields 0.975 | 0.96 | 0.99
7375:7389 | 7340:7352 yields 0.976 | 1.00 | 0.95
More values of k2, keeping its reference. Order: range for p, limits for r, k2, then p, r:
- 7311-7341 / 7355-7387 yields -16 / 0.0376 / 0.046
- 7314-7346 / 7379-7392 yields 34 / 0.0198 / -0.012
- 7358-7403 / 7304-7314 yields -58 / 0.0254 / 0.009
